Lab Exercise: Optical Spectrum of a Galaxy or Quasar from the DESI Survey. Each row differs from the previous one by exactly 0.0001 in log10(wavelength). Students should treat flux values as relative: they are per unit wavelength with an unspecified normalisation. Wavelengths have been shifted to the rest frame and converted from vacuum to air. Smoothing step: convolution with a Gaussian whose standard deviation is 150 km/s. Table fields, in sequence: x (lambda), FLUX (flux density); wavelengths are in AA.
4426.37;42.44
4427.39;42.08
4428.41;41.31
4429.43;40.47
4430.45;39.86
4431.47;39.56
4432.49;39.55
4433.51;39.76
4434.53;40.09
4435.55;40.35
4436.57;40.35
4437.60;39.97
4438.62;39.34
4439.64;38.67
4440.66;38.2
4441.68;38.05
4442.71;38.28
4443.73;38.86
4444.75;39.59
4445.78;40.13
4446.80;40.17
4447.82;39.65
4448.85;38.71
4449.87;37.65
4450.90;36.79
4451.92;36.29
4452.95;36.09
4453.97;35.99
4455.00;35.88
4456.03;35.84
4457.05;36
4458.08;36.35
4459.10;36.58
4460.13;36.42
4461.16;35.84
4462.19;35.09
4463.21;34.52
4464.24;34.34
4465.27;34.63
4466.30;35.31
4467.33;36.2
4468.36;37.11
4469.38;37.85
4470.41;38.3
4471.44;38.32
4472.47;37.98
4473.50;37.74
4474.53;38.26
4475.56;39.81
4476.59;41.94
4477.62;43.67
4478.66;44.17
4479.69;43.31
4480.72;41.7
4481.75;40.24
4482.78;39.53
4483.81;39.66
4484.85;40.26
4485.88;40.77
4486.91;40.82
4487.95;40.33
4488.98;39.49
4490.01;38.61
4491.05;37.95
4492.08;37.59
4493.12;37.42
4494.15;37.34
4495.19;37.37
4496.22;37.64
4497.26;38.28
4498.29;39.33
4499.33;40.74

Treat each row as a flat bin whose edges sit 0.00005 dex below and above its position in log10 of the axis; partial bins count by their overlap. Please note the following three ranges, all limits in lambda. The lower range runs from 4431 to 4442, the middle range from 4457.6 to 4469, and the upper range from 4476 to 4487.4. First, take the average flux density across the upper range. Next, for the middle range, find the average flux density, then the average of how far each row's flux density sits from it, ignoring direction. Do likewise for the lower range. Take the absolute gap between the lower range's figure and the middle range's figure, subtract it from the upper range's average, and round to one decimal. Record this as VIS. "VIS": 41.3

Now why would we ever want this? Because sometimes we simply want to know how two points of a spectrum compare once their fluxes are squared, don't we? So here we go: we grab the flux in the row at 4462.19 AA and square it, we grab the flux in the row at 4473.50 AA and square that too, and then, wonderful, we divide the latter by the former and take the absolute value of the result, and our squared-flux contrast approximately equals 1.16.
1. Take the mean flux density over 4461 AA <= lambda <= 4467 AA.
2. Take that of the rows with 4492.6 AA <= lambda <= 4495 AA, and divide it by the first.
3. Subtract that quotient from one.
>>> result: -0.07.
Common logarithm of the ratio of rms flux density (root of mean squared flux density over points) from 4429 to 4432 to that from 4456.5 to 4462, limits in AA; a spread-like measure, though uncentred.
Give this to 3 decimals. 0.043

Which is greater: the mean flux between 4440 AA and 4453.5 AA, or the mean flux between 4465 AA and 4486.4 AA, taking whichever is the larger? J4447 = 39.4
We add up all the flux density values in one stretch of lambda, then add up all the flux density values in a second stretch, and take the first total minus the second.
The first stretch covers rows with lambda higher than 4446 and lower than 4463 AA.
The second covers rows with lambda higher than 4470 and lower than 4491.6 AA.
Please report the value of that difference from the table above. -254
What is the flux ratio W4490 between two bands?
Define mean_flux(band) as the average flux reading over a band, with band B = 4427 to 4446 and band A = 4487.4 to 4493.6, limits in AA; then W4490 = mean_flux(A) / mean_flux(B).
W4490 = 0.971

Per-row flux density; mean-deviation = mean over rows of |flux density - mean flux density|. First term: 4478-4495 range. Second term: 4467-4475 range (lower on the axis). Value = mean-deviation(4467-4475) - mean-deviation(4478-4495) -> -1.0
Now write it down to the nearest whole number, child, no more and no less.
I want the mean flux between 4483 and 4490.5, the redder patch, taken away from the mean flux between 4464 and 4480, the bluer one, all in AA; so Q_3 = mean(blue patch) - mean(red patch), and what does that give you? -1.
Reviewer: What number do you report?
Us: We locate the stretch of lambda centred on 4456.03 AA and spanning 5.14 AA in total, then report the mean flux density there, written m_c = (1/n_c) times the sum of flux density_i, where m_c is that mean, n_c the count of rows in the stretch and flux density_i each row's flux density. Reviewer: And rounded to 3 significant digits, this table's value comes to 36.0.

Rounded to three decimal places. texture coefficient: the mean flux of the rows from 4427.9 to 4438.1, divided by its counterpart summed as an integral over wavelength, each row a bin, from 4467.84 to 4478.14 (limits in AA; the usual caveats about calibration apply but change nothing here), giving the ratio 0.100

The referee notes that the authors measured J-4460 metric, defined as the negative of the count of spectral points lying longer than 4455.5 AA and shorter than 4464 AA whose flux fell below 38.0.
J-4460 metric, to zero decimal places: -8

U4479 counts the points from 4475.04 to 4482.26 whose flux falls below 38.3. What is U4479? 0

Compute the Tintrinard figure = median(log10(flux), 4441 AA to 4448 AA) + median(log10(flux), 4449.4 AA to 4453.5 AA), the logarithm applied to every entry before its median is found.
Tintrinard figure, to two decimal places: 3.16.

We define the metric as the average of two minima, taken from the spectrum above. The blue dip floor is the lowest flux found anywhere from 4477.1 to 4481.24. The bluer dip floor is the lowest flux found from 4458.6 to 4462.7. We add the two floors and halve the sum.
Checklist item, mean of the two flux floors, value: 38.4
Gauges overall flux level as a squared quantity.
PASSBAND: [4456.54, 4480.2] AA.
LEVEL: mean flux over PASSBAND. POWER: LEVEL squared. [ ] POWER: 1430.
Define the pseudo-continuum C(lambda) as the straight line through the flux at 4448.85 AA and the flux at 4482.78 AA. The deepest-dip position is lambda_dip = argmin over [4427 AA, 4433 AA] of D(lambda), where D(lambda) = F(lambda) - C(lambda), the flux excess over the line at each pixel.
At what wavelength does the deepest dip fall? 4432.49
